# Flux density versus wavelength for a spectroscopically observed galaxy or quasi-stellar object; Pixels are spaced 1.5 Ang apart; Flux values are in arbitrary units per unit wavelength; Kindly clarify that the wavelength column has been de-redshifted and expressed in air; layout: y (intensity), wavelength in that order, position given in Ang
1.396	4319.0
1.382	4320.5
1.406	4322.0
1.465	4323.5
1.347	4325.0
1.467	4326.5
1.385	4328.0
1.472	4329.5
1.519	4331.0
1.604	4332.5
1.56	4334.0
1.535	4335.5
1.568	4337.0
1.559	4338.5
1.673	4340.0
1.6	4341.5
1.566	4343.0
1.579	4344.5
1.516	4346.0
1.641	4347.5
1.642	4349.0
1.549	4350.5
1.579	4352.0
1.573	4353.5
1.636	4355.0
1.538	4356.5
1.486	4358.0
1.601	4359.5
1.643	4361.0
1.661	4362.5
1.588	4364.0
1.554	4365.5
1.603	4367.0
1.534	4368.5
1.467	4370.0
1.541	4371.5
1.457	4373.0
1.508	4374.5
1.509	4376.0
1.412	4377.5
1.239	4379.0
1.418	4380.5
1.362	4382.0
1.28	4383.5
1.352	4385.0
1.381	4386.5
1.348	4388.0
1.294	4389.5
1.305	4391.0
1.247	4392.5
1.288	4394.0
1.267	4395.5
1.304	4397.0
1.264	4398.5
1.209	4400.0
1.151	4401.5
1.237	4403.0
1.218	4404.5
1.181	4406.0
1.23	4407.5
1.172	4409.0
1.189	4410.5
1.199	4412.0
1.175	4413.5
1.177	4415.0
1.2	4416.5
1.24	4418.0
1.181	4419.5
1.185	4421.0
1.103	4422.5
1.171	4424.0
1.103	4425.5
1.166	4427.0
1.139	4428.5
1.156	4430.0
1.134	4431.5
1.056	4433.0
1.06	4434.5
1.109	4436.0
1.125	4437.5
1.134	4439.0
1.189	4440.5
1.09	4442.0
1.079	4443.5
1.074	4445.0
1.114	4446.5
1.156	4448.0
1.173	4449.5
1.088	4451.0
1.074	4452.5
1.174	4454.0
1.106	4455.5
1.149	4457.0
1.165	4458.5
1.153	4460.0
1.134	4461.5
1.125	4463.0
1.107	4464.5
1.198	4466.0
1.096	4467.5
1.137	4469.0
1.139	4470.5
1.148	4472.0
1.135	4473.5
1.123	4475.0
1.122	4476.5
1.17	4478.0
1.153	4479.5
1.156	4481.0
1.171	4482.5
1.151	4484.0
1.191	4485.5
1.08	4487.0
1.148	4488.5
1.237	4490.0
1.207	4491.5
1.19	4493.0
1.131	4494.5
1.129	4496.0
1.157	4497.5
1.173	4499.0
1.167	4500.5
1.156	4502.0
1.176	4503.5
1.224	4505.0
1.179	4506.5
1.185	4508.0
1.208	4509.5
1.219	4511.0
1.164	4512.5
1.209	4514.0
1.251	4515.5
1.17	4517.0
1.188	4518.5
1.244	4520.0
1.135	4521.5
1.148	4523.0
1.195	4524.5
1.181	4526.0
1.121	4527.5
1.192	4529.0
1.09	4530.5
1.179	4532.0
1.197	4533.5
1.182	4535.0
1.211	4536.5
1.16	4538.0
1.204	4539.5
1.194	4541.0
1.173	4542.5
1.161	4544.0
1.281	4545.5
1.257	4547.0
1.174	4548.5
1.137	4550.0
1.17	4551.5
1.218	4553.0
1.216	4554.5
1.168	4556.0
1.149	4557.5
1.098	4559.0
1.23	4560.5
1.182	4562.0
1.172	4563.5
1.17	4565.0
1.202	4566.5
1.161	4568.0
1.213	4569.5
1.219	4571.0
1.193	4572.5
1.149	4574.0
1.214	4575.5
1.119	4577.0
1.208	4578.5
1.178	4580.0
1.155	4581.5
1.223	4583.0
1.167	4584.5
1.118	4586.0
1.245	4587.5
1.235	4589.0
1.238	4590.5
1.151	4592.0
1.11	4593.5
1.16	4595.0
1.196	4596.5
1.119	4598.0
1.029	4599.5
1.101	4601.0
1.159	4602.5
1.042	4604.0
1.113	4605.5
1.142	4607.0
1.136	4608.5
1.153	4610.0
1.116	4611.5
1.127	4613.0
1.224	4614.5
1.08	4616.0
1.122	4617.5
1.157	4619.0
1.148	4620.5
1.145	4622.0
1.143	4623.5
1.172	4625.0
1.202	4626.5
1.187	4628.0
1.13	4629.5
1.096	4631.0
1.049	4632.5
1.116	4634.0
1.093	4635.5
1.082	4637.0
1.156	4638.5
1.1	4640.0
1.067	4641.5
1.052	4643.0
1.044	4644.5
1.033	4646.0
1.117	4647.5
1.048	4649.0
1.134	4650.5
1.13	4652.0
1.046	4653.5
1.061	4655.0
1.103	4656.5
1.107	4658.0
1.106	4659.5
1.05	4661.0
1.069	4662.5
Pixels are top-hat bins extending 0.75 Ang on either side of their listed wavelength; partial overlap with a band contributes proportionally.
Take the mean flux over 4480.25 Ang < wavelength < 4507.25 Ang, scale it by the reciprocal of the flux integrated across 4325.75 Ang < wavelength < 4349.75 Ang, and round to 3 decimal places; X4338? 0.031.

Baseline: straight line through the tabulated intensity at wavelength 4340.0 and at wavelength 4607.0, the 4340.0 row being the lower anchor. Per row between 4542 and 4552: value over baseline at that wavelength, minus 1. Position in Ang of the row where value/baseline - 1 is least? 4550.0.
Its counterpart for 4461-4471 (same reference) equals 4467.5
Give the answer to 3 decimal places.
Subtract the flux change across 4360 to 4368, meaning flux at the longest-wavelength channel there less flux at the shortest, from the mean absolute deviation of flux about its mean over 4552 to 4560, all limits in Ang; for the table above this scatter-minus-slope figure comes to 0.078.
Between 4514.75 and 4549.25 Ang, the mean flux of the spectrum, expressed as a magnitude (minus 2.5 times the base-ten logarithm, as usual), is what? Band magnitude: -0.186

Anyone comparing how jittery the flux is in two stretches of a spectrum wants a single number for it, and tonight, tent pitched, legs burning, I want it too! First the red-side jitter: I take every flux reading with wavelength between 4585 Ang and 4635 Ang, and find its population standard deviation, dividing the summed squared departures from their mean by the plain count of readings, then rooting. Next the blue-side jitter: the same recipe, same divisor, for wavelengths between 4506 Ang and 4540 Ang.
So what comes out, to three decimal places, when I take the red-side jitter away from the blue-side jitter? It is -0.016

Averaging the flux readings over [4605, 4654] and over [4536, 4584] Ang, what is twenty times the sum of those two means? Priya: 46.1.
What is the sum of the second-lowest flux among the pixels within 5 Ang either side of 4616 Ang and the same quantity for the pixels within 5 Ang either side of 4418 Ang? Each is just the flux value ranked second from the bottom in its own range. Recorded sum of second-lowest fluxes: 2.29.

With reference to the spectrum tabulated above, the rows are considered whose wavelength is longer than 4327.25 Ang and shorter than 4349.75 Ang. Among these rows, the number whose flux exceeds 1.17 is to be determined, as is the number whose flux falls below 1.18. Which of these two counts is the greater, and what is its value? 15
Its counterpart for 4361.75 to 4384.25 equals 15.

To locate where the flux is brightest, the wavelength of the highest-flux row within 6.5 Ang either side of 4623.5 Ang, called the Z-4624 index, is 4626.5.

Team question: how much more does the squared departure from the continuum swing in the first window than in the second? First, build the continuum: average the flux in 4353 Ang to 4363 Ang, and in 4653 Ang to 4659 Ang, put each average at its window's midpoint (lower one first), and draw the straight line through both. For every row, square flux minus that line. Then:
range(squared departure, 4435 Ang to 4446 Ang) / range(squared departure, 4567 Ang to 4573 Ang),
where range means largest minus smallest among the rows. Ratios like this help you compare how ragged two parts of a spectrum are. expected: 14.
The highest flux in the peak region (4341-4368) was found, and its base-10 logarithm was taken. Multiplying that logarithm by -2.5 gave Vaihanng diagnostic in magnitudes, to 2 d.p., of -0.55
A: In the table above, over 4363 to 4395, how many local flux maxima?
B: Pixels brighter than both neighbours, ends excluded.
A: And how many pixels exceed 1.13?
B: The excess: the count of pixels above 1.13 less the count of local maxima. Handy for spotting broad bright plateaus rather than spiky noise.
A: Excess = 15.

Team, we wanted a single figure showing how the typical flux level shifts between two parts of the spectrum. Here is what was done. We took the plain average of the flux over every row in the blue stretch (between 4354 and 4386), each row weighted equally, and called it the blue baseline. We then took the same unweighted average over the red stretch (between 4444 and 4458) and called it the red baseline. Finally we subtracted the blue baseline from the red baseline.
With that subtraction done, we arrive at -0.37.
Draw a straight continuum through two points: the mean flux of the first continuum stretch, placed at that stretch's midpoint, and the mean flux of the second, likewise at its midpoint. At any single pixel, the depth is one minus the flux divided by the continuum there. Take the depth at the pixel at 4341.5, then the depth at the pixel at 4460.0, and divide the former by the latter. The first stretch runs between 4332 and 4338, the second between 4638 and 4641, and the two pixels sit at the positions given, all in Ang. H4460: -0.2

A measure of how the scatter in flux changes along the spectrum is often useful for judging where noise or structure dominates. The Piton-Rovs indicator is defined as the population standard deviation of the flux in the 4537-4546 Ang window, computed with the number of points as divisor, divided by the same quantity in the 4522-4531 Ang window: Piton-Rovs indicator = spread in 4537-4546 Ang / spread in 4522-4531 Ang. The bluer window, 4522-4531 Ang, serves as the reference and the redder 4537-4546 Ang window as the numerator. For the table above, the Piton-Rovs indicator 1.1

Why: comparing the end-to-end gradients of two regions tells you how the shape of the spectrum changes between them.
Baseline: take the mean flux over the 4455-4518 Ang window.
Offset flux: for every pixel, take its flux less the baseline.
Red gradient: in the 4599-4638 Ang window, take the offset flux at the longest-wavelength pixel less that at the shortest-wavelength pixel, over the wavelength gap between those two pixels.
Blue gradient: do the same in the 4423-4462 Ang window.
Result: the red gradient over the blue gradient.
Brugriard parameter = -1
